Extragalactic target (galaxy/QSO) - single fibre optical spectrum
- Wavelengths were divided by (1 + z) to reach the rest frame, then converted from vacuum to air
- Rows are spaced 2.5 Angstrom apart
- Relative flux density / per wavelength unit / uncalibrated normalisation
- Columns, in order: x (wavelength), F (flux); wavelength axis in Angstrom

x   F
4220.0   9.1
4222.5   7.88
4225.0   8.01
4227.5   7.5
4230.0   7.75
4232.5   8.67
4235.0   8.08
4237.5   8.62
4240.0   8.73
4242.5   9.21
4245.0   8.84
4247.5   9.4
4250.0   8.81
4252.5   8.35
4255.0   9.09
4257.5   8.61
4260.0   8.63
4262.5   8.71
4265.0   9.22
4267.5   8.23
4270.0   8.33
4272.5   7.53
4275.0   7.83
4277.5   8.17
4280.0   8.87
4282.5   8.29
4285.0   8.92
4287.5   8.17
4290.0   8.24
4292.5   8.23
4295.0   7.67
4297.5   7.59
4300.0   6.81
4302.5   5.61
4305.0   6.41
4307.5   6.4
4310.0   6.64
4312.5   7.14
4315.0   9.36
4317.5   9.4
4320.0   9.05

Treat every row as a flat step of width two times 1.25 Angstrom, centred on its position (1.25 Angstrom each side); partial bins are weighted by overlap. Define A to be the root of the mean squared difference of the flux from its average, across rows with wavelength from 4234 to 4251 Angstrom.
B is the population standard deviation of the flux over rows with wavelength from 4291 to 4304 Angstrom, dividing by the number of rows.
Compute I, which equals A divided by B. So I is 0.4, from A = 0.39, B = 0.91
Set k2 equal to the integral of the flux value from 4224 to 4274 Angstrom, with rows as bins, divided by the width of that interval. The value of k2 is 8.52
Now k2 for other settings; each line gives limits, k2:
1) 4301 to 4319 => 7.30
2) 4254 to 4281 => 8.47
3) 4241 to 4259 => 8.90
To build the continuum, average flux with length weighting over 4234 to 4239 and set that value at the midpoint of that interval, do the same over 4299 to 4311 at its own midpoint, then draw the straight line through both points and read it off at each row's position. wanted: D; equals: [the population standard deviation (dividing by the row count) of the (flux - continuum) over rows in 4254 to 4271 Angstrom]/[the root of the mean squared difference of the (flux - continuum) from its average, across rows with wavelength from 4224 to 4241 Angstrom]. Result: 0.5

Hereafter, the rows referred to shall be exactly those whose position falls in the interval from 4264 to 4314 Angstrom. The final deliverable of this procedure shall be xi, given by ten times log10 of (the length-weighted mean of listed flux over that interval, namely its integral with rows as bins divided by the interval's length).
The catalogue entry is 8.87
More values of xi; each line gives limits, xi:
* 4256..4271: 9.36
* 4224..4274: 9.30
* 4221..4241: 9.12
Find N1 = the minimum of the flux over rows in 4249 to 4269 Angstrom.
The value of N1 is 8.23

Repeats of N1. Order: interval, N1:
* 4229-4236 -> 7.75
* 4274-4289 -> 7.83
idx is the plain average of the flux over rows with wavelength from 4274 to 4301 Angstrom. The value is 8.07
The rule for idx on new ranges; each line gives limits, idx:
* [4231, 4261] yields 8.75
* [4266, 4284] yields 8.18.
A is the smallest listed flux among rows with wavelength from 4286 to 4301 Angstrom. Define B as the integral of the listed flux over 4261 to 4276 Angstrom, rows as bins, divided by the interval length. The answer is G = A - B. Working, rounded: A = 6.81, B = 8.3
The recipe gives -1.5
